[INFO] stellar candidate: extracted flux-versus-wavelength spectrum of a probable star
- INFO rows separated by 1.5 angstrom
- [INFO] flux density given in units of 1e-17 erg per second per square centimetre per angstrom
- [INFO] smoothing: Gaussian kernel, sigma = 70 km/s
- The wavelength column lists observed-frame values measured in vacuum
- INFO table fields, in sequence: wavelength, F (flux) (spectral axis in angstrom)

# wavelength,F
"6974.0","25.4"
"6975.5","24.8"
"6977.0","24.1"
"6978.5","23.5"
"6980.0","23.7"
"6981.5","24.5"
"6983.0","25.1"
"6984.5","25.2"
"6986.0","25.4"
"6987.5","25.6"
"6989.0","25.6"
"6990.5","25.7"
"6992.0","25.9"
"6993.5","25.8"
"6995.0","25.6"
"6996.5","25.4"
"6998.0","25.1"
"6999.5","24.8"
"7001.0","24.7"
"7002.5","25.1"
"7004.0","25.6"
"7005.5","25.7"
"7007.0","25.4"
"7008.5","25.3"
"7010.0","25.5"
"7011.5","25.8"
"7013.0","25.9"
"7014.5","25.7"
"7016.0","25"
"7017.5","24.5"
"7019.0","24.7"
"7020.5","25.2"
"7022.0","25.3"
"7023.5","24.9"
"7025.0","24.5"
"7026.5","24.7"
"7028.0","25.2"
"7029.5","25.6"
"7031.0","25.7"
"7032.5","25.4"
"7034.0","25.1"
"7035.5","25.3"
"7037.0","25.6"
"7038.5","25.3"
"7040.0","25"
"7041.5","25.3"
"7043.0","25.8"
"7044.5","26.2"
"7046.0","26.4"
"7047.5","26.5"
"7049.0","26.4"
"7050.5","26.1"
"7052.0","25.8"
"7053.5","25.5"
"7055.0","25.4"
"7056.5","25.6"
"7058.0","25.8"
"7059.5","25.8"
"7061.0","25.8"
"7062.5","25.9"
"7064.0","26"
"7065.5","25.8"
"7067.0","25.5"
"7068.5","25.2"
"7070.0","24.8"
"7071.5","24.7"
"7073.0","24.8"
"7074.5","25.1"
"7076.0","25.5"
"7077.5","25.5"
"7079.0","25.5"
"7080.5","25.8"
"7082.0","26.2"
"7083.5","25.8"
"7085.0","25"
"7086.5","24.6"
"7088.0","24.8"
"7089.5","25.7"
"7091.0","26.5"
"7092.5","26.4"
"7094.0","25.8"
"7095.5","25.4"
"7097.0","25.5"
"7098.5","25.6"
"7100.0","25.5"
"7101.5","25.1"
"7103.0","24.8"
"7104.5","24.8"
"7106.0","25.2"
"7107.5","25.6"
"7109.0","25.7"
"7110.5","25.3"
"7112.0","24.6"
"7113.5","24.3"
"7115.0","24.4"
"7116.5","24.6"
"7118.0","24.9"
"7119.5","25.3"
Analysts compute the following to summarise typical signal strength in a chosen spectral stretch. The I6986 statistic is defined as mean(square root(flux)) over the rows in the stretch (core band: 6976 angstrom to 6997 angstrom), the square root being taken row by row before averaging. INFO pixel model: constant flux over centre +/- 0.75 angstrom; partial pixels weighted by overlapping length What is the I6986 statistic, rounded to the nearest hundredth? 5.01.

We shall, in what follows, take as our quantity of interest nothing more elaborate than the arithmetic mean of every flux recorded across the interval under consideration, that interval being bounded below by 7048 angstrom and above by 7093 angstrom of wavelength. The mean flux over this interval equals 25.6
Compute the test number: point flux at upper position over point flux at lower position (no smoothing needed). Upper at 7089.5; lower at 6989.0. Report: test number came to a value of 1.00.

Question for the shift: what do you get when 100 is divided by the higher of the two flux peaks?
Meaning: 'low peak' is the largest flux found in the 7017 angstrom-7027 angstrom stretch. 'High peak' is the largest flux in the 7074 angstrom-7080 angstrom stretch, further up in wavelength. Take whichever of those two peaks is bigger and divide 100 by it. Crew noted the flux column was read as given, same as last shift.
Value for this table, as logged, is 3.92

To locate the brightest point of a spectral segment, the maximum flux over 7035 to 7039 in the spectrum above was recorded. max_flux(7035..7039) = 25.6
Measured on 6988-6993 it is 25.9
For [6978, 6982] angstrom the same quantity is 24.5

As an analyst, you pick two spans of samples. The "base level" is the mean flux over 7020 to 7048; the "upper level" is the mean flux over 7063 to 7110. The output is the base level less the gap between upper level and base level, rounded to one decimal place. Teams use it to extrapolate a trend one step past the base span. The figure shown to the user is 25.4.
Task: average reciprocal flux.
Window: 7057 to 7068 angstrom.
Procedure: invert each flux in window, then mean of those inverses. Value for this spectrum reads 0.0388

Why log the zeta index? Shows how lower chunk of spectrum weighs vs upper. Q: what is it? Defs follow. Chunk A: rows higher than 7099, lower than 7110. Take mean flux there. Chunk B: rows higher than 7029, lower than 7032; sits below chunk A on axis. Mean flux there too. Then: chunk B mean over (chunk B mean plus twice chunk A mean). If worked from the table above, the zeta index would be 0.337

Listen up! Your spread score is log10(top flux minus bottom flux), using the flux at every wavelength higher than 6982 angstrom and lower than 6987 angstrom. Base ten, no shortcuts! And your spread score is -0.52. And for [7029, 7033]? -0.52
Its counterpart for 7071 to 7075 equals -0.40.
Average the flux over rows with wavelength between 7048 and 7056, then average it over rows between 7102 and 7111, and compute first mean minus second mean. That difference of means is 0.6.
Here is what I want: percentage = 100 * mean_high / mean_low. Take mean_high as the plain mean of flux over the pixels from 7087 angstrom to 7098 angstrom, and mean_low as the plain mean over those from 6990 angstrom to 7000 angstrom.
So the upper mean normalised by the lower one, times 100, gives 101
